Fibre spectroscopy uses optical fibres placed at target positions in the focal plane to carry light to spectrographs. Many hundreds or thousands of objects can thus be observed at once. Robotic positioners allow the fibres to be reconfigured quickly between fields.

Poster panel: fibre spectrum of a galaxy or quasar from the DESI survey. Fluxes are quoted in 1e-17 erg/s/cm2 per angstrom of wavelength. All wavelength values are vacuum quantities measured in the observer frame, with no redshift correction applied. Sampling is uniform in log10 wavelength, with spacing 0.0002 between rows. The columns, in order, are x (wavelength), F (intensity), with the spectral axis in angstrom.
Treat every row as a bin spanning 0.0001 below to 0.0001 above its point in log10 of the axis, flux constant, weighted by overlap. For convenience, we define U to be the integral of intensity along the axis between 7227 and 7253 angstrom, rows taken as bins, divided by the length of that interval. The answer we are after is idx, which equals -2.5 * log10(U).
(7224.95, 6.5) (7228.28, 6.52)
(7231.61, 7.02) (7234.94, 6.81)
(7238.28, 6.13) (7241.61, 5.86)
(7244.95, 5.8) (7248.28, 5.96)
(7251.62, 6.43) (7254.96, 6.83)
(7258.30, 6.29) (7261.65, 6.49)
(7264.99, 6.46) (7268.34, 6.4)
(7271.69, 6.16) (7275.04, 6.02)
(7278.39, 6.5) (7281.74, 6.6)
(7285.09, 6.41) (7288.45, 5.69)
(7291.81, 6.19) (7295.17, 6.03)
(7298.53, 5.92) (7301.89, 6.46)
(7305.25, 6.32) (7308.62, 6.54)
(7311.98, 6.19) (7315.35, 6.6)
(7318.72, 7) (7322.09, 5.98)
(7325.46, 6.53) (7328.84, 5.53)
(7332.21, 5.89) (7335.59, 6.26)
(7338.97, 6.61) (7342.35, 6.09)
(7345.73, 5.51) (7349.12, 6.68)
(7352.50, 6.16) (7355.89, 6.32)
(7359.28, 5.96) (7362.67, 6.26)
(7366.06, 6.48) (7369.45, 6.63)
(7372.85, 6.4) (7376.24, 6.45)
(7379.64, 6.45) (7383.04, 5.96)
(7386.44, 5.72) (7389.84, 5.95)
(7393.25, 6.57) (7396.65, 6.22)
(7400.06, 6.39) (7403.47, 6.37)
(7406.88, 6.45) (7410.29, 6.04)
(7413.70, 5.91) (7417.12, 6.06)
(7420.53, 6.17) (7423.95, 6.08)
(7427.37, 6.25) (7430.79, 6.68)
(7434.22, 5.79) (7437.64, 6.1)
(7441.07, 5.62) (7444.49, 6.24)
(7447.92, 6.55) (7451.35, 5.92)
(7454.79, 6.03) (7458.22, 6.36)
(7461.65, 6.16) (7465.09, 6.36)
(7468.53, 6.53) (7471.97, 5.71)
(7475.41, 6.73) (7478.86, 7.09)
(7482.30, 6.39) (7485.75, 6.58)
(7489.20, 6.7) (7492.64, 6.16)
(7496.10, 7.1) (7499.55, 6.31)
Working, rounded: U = 6.311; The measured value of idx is -2.00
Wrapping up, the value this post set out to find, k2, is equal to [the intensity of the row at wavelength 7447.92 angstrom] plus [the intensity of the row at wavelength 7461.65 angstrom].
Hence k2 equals 12.71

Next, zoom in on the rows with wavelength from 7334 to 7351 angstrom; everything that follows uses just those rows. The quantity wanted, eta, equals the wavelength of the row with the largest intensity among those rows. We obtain 7349.12 angstrom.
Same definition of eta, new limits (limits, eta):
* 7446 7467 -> 7447.92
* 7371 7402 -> 7393.25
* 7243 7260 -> 7254.96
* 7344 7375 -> 7349.12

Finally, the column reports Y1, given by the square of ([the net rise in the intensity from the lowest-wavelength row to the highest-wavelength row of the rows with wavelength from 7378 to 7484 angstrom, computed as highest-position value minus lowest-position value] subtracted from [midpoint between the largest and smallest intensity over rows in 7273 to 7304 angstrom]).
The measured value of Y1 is 39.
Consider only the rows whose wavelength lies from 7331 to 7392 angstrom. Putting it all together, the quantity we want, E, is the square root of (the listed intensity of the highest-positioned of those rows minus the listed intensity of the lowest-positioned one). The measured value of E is 0.24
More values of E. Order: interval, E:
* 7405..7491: 0.50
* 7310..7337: 0.26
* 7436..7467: 0.51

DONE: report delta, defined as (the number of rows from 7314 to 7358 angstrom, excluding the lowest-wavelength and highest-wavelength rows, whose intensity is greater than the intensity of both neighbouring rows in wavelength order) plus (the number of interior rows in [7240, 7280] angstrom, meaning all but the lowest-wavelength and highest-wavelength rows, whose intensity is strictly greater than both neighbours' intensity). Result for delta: 6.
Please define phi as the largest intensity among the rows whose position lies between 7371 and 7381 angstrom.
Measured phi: 6.45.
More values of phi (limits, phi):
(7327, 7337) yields 6.26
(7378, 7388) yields 6.45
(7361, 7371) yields 6.63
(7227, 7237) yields 7.02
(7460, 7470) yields 6.53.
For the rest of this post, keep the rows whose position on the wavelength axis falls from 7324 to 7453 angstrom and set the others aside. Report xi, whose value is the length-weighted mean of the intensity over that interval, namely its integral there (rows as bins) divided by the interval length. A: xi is 6.19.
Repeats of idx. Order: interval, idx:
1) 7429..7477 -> -1.98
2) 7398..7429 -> -1.98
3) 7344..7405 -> -1.99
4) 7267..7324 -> -2.00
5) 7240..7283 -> -2.00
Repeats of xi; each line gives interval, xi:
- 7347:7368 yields 6.30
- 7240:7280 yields 6.27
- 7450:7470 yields 6.23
